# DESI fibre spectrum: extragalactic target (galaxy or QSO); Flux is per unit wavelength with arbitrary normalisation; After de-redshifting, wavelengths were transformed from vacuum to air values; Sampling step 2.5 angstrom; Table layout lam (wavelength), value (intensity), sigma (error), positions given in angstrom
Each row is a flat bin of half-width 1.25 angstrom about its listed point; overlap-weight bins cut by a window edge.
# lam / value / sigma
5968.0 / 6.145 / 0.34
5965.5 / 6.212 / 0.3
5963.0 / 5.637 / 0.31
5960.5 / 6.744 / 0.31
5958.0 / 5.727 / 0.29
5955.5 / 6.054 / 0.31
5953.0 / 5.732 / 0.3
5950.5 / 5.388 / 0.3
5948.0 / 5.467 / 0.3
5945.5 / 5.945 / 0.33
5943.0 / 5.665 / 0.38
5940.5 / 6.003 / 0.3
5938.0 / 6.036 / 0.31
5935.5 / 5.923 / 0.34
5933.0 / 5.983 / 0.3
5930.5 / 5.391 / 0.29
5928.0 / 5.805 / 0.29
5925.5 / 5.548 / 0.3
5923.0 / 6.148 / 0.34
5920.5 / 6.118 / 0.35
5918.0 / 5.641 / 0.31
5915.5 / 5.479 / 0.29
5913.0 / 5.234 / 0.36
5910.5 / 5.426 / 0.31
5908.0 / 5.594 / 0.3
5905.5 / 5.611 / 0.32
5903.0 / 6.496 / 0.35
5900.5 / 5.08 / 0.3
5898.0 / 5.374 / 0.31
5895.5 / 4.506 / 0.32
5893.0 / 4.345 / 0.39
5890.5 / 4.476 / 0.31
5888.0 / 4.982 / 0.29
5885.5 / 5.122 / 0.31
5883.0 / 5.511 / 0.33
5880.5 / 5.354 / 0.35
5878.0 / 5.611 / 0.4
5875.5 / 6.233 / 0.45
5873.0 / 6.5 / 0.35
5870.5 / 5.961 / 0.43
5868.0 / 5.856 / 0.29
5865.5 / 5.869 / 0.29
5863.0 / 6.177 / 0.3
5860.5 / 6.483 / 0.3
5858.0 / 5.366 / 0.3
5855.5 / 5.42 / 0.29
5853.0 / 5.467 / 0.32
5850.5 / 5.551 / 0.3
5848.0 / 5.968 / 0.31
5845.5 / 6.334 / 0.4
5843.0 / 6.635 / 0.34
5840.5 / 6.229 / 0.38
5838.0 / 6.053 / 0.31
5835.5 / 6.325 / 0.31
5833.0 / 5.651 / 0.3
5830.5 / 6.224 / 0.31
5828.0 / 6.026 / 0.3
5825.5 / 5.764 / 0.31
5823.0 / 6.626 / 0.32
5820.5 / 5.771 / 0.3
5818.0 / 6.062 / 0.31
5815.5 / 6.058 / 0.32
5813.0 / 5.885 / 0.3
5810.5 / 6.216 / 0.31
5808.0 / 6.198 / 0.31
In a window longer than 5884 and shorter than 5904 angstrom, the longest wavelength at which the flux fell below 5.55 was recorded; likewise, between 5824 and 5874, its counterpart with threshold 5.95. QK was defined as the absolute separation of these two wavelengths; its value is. 32.5 angstrom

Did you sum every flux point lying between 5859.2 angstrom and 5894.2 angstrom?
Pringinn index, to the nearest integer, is 78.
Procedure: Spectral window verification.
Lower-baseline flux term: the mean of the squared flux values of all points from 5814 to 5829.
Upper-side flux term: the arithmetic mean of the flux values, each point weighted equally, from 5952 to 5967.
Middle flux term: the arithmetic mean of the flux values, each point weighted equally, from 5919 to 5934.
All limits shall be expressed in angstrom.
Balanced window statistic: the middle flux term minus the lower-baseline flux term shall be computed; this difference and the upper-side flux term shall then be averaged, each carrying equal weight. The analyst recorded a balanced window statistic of -12.4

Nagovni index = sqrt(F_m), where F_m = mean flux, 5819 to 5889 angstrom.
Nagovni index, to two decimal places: 2.43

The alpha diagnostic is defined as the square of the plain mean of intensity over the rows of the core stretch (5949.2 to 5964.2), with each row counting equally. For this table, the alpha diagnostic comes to 34.6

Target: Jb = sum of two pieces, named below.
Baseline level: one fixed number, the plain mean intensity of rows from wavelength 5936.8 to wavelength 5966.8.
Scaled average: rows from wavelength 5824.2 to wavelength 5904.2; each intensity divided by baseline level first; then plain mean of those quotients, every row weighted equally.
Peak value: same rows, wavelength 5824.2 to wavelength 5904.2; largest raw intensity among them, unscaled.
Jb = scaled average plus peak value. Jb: 7.61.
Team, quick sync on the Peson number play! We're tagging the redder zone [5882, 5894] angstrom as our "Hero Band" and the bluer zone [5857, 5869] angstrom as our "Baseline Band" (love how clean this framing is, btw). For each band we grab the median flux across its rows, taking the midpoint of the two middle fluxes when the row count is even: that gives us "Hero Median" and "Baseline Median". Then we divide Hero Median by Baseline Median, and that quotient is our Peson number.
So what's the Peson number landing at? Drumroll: 0.85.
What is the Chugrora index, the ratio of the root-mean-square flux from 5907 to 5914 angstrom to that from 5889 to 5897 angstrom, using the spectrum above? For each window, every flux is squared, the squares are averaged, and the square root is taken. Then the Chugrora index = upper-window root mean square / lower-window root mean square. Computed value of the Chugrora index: 1.22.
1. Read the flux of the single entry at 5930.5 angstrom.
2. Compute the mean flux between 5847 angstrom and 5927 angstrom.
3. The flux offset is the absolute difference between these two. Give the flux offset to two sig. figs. 0.19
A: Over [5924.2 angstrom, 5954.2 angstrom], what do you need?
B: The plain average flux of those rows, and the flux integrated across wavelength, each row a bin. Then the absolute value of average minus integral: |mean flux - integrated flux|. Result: 166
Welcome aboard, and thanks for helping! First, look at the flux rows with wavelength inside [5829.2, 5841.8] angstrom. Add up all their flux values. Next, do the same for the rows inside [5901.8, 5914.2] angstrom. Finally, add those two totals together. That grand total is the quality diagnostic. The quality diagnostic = 58.8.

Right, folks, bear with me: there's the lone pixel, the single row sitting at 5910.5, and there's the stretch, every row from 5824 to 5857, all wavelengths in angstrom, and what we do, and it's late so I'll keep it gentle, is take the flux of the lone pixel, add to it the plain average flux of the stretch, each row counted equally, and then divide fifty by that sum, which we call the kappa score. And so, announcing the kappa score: 4.39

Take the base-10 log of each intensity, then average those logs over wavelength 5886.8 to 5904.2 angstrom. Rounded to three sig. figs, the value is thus 0.698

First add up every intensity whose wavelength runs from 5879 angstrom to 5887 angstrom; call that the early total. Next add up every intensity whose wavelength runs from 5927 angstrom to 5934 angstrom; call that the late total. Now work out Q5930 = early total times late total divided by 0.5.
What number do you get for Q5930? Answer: 549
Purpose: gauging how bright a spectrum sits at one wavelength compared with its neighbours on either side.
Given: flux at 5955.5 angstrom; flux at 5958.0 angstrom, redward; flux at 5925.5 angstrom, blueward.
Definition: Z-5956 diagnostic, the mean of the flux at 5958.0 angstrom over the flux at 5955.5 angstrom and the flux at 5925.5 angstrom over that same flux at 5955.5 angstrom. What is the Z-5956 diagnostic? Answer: 0.93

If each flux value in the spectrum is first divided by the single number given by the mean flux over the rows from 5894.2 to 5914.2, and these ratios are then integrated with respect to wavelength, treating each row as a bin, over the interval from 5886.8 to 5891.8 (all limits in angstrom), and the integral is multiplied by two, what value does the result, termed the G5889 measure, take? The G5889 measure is 8.7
